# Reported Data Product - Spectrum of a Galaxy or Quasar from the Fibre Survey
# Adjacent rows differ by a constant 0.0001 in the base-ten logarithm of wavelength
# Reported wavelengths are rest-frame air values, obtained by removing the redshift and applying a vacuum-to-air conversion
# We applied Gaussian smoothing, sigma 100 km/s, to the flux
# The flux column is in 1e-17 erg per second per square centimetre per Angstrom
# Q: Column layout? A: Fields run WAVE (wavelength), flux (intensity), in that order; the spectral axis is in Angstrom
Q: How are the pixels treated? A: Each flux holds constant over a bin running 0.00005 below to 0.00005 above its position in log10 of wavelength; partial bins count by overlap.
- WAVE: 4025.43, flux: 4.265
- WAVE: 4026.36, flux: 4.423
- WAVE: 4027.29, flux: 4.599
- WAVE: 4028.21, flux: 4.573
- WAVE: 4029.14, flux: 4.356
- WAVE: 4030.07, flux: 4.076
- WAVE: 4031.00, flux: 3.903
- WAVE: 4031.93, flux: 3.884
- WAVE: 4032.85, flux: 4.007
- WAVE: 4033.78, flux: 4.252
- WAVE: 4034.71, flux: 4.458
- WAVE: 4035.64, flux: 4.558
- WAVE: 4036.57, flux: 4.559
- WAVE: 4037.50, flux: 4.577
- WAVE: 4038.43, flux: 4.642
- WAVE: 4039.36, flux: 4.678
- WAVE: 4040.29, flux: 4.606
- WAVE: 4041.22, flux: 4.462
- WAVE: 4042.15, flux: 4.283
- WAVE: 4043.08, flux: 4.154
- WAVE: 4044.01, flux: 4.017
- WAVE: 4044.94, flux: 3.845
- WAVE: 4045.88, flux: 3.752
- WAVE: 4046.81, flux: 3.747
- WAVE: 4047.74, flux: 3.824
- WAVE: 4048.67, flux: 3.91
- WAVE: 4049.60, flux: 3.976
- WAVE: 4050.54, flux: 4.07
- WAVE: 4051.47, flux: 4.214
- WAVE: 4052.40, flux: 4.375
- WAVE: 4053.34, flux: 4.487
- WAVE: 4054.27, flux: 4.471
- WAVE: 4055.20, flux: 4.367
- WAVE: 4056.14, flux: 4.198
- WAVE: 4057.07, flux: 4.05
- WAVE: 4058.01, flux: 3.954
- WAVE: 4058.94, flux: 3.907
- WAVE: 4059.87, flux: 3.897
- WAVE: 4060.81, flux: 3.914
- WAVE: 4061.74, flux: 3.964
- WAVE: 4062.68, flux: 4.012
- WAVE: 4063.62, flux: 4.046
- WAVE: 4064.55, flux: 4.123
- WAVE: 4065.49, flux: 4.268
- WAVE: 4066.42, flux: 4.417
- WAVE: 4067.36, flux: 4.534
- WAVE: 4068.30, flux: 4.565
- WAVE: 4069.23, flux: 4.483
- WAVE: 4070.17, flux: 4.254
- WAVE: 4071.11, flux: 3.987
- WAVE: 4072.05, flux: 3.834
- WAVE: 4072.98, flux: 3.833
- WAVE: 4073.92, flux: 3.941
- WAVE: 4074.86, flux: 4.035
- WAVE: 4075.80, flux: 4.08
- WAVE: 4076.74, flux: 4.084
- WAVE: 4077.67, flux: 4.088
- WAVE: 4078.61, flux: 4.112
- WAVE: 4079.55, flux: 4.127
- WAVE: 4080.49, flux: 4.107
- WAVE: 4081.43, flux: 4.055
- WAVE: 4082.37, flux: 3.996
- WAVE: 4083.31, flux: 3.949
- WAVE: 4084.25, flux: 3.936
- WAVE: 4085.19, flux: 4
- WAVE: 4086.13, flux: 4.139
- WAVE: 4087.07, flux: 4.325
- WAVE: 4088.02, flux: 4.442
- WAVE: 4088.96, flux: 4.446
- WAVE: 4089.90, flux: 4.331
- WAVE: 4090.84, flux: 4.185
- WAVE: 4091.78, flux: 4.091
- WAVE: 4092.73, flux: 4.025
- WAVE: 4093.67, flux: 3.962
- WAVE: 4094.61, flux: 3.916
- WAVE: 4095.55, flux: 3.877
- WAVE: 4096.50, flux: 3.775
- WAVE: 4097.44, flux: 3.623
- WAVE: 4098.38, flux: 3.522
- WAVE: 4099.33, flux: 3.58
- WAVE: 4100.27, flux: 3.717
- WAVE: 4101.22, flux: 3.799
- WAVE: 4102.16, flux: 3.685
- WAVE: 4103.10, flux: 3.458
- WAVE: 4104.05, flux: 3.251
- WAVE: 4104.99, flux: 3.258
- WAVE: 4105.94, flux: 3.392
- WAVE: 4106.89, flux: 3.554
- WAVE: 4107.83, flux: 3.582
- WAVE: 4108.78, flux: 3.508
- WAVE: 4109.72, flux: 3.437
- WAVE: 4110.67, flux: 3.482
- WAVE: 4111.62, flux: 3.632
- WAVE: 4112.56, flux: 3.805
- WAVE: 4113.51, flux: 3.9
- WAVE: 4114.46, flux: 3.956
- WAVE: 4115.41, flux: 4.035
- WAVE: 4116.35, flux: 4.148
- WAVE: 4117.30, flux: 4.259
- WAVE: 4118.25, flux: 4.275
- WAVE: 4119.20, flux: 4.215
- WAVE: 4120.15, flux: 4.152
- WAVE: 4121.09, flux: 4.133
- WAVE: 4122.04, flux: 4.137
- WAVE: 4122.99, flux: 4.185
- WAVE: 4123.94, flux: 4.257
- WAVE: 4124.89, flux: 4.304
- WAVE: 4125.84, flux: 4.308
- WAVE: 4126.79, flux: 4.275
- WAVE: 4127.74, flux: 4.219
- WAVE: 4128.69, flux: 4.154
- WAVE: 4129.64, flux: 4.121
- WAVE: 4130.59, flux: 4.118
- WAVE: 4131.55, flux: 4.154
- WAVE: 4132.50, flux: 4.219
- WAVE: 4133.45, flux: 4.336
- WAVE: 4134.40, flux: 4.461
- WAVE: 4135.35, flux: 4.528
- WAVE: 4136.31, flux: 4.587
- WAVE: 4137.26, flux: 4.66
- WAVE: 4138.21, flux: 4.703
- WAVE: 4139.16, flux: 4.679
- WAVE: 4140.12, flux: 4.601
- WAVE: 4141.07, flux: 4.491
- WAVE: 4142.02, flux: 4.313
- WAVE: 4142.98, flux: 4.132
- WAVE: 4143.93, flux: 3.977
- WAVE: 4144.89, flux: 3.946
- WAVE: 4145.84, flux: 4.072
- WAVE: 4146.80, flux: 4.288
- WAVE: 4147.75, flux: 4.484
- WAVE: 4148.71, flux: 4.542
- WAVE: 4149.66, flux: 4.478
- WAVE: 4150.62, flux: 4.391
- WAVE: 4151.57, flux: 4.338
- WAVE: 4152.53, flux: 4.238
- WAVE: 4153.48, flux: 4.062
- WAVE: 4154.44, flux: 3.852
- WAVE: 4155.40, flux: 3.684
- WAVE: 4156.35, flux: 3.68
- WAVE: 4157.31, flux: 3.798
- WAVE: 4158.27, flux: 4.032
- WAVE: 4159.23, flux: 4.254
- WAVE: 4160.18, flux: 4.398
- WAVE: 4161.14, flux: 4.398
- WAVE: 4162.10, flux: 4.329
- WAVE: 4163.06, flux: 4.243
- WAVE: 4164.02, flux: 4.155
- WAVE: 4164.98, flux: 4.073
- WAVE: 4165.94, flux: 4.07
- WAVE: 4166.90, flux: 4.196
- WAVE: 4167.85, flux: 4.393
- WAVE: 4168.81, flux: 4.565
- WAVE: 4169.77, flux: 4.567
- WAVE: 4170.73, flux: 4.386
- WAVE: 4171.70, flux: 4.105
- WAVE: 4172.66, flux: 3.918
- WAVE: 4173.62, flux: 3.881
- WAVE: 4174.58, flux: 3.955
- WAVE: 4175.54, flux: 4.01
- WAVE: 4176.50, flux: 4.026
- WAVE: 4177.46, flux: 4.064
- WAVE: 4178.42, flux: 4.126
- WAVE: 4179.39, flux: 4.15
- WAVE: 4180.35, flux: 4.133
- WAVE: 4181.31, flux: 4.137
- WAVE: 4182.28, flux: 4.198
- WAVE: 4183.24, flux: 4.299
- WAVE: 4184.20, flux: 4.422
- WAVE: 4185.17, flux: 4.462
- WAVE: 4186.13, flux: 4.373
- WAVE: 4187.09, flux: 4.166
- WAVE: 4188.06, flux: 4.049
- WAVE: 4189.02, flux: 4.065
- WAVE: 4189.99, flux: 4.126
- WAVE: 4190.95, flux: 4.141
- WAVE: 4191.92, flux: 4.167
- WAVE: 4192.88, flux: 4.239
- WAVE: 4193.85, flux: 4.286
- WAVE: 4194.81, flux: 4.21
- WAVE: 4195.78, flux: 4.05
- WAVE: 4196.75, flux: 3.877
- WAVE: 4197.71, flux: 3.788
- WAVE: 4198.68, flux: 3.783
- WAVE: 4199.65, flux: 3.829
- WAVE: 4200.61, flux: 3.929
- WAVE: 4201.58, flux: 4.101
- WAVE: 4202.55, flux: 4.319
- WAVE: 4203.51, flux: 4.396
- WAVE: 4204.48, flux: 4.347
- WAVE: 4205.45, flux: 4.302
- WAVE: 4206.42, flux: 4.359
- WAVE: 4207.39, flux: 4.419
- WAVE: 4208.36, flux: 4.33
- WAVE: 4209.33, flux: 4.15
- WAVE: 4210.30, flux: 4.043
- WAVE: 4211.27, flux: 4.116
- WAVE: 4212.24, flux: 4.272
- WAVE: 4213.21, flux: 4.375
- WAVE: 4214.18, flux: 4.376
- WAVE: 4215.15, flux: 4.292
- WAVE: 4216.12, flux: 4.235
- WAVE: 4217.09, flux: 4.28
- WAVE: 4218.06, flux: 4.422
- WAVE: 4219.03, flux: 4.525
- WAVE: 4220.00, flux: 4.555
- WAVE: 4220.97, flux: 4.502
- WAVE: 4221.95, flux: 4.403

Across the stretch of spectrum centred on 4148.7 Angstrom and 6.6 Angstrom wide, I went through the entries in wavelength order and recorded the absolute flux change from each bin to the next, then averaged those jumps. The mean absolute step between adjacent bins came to 0.11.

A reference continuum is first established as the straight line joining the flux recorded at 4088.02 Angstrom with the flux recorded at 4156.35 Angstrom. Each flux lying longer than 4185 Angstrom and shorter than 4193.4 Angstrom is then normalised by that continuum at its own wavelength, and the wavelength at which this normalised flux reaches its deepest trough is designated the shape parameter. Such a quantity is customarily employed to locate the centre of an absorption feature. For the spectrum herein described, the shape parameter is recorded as 4188.06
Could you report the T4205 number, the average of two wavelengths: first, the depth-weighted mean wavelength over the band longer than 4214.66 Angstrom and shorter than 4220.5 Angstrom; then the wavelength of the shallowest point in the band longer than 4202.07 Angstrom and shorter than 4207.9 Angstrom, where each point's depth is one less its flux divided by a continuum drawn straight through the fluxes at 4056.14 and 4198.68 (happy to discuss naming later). 4212.6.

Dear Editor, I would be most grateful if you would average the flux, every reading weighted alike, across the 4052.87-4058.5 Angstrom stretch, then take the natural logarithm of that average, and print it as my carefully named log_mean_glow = 1.448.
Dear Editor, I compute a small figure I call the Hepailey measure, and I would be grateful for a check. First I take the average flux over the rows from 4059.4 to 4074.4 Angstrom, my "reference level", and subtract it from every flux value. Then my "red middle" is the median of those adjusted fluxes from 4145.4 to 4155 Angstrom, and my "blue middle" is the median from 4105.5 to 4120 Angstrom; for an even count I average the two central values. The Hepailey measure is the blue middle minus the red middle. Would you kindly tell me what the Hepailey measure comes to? -0.51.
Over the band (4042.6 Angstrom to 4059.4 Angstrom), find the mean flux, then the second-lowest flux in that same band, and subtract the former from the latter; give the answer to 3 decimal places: -0.321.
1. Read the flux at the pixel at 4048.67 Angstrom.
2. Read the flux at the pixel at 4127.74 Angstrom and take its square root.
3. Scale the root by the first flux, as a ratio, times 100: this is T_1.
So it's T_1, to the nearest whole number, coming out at 53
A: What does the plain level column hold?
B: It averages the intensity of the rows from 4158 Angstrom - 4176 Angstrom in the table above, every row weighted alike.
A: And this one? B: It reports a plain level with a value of 4.21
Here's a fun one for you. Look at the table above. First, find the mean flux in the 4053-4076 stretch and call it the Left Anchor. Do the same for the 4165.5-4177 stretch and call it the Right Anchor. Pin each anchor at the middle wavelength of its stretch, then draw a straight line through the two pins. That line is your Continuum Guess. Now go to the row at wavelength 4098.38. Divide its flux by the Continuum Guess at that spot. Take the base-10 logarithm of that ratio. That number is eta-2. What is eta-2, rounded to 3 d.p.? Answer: -0.072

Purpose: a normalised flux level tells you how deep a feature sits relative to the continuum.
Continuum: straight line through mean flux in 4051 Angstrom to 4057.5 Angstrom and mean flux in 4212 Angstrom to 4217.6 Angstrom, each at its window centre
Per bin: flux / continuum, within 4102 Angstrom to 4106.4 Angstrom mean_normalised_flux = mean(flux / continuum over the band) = 0.79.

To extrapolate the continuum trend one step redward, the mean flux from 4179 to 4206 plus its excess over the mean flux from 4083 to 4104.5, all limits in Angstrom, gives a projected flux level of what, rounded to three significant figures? 4.40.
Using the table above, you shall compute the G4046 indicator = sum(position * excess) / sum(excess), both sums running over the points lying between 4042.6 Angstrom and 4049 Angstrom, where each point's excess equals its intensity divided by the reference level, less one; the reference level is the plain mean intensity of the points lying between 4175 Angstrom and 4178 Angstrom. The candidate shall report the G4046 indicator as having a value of 4047.0 Angstrom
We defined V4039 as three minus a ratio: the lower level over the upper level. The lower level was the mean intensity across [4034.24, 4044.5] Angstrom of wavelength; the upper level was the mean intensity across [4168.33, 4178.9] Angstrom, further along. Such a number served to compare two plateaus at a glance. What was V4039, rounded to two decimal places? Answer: 1.93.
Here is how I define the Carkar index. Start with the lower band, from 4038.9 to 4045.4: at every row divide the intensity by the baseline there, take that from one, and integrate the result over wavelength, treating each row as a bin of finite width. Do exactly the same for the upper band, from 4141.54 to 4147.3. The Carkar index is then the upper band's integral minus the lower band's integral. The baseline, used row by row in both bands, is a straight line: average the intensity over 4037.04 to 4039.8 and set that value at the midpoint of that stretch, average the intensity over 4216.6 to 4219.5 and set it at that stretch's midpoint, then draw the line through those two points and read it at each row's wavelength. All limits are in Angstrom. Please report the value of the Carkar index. 0.0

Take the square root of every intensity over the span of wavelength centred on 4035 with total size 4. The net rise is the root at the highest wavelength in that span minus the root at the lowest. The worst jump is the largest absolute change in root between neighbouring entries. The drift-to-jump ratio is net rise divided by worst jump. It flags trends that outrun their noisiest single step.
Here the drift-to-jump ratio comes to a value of 1.5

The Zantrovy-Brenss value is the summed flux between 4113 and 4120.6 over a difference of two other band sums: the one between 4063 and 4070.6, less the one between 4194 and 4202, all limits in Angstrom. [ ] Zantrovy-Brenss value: 11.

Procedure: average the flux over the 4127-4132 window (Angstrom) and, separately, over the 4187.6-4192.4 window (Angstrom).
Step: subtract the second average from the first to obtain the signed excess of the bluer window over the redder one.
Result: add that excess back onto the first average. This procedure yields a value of 4.20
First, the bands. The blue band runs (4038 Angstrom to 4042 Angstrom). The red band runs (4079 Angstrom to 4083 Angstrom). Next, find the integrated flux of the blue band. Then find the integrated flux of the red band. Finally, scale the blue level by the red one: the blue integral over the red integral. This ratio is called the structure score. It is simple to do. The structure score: 1.12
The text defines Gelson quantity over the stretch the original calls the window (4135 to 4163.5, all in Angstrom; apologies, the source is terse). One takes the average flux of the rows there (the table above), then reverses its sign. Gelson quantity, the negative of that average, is -4.27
